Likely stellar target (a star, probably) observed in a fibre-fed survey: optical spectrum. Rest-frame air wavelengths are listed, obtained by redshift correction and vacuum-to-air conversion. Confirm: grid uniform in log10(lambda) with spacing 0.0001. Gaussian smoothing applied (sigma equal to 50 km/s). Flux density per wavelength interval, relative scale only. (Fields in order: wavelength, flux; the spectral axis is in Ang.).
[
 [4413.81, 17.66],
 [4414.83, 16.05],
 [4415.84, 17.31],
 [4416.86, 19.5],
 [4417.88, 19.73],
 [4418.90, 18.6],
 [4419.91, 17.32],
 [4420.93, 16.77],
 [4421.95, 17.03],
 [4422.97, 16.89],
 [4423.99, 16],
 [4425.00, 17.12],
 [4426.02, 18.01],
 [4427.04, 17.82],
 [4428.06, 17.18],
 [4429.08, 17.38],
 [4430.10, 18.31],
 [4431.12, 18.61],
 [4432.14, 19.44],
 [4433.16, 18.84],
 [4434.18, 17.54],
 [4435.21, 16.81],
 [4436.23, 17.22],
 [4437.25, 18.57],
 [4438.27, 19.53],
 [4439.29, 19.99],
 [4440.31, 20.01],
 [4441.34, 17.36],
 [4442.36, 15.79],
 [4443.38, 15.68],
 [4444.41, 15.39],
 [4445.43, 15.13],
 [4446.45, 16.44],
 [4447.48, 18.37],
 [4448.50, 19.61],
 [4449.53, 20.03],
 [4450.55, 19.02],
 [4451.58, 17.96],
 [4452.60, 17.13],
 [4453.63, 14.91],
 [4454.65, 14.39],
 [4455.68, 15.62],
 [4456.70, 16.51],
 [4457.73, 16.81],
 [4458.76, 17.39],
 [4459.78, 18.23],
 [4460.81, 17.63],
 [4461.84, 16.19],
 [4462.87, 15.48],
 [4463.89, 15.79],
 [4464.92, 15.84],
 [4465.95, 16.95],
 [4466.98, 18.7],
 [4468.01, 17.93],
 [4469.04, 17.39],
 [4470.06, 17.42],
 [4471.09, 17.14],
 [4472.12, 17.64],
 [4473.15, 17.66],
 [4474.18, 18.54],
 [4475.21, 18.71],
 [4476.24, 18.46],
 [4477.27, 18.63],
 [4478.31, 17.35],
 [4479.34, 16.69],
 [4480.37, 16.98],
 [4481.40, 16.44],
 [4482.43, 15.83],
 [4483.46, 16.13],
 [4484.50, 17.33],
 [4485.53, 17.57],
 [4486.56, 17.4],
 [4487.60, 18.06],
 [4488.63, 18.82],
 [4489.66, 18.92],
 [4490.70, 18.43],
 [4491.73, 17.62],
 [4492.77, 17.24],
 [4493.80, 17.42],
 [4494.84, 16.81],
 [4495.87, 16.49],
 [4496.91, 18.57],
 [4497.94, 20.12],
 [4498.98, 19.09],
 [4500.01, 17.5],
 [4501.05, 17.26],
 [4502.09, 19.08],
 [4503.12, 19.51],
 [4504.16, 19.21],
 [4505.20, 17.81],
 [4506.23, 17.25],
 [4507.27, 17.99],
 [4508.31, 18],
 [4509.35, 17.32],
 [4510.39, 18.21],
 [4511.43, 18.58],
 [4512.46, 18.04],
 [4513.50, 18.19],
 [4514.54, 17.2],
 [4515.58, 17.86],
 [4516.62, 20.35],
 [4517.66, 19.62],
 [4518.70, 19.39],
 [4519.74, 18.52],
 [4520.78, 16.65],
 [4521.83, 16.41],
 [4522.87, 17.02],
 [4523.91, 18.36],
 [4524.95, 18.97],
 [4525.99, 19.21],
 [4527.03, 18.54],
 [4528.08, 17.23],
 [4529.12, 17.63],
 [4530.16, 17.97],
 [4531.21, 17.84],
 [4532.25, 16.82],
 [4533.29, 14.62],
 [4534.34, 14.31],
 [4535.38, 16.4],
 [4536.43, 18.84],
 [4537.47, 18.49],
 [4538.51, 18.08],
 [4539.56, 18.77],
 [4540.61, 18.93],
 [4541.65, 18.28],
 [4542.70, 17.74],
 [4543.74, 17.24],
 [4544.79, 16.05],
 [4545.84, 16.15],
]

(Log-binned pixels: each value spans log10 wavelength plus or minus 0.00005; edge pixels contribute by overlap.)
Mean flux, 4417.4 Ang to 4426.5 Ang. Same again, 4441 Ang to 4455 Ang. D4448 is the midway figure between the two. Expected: 17.2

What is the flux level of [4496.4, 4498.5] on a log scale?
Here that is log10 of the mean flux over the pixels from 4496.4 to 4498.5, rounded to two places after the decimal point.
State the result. 1.29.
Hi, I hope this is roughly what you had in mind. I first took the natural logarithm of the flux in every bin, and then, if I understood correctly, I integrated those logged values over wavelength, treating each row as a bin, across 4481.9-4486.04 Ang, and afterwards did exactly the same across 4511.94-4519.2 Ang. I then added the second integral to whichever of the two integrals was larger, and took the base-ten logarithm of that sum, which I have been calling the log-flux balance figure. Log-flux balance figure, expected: 1.63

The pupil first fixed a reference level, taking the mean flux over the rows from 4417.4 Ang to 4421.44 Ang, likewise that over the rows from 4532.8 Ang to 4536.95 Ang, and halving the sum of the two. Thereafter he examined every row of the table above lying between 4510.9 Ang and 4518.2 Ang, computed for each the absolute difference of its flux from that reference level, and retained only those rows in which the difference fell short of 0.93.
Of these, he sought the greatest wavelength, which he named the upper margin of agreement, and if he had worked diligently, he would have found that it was 4515.58 Ang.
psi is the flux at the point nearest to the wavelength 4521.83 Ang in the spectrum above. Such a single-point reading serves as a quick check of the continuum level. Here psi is 16.41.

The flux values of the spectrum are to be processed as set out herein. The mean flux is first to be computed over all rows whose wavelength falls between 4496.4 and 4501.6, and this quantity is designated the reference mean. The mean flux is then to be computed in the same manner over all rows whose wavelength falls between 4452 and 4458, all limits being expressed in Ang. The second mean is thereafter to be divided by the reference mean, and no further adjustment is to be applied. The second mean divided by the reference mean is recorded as 0.86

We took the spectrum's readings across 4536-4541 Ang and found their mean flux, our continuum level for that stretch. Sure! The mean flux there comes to 18.6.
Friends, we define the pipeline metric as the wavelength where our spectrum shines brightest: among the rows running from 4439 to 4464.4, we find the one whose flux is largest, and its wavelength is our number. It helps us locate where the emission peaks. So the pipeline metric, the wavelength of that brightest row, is 4449.53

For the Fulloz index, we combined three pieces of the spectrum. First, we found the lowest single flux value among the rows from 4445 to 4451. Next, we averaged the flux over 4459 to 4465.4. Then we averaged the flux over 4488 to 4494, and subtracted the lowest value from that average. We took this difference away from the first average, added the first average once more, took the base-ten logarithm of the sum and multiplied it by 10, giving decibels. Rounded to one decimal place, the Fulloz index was 14.8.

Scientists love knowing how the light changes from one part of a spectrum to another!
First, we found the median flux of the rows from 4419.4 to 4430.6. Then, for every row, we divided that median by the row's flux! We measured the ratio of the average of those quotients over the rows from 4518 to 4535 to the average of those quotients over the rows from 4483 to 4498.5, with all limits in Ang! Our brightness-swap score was 1.02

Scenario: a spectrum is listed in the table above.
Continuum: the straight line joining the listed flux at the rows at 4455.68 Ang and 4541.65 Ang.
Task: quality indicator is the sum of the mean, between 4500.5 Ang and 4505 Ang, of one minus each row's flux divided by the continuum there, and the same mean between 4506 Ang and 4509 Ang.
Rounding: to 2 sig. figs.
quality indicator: -0.13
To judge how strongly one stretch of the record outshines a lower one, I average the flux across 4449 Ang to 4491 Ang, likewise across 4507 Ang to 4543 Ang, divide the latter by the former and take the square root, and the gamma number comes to 1.017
